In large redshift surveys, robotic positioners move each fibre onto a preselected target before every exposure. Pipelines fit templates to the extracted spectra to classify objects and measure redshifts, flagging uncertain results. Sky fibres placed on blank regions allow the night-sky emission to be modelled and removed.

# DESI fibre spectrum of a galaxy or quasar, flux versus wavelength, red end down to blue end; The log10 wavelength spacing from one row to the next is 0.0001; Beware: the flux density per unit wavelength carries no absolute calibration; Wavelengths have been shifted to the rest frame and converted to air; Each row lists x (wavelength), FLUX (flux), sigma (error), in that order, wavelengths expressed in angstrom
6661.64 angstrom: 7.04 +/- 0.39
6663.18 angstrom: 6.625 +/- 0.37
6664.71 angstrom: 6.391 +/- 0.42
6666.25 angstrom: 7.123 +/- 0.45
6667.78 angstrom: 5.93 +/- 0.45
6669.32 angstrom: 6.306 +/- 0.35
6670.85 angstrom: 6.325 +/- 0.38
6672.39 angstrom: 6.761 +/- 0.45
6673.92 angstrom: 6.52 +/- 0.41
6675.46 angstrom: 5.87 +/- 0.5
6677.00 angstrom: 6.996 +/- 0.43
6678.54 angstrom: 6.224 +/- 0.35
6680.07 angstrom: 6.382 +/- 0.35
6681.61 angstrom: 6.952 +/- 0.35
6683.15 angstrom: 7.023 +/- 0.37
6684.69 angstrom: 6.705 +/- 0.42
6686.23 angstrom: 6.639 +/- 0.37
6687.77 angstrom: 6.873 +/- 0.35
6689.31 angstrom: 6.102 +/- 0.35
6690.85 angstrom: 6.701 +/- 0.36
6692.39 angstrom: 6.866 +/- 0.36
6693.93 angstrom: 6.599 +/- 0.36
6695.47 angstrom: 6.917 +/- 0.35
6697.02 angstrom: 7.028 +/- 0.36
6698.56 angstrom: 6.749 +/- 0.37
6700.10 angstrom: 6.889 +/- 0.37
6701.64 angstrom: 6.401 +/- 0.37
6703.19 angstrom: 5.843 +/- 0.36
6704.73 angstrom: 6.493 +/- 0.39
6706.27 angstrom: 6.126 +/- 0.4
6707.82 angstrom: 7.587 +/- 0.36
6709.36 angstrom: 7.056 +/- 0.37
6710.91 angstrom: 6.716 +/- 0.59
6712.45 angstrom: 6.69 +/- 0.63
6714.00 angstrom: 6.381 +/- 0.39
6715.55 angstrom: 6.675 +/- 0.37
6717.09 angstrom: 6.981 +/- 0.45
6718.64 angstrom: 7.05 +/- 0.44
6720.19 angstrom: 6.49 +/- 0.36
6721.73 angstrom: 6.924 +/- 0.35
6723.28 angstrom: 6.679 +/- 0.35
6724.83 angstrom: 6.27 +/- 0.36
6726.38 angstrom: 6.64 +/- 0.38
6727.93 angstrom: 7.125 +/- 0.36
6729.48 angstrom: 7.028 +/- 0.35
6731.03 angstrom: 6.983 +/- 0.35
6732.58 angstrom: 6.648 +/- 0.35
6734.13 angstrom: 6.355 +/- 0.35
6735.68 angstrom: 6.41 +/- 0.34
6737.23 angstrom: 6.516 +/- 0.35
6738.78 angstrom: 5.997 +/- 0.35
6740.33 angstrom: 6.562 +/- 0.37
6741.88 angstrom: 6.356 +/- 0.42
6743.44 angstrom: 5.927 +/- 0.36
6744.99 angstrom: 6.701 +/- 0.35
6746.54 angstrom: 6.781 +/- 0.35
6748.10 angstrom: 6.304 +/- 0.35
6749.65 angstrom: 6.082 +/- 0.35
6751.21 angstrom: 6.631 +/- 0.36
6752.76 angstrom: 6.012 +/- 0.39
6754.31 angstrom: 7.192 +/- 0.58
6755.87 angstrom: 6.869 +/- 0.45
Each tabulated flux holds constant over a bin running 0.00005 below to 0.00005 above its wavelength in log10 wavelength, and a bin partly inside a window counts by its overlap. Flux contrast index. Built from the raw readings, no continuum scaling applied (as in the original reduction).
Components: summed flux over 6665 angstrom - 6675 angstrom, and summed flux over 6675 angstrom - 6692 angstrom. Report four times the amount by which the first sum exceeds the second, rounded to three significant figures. -134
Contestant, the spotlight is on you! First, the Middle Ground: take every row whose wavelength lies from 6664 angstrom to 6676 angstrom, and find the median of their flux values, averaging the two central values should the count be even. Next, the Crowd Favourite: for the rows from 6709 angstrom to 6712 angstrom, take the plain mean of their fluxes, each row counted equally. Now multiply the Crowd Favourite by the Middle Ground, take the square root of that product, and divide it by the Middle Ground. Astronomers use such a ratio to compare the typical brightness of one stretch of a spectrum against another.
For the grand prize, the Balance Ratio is 1.04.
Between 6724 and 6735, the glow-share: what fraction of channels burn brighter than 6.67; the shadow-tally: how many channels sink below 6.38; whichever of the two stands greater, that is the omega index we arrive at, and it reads 2.0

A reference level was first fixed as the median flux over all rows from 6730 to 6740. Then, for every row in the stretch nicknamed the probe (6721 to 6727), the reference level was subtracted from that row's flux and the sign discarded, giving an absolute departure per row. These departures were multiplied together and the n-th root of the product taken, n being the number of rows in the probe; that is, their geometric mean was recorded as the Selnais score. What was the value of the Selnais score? 0.24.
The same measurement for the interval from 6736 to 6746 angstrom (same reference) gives 0.18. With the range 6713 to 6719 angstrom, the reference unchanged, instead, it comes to 0.27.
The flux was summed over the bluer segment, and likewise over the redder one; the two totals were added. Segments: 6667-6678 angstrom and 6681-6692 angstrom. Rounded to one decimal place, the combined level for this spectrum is 91.7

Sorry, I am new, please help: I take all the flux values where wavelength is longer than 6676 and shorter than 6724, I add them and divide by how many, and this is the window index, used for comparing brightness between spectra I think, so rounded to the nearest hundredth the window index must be 6.70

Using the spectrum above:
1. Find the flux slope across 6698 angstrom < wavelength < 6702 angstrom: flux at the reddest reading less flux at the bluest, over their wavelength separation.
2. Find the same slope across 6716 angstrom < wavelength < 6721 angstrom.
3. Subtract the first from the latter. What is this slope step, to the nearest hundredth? -0.05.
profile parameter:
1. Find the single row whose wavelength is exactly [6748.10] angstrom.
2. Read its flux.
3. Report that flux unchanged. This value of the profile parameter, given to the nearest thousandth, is 6.304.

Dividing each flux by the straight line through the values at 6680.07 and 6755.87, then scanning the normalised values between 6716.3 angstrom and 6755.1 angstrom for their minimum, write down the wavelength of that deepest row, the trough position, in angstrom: 6743.44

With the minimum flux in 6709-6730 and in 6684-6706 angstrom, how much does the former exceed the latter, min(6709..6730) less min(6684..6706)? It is 0.43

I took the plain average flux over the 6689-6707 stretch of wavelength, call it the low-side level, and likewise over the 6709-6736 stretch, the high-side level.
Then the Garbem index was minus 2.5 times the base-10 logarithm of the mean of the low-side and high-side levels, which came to -2.06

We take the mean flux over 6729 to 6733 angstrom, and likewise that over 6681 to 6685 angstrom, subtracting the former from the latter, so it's 0.01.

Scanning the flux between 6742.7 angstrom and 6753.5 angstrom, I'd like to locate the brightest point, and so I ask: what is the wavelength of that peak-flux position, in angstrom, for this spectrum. 6746.54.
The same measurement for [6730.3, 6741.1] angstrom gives 6731.03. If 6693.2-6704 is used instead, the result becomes 6697.02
